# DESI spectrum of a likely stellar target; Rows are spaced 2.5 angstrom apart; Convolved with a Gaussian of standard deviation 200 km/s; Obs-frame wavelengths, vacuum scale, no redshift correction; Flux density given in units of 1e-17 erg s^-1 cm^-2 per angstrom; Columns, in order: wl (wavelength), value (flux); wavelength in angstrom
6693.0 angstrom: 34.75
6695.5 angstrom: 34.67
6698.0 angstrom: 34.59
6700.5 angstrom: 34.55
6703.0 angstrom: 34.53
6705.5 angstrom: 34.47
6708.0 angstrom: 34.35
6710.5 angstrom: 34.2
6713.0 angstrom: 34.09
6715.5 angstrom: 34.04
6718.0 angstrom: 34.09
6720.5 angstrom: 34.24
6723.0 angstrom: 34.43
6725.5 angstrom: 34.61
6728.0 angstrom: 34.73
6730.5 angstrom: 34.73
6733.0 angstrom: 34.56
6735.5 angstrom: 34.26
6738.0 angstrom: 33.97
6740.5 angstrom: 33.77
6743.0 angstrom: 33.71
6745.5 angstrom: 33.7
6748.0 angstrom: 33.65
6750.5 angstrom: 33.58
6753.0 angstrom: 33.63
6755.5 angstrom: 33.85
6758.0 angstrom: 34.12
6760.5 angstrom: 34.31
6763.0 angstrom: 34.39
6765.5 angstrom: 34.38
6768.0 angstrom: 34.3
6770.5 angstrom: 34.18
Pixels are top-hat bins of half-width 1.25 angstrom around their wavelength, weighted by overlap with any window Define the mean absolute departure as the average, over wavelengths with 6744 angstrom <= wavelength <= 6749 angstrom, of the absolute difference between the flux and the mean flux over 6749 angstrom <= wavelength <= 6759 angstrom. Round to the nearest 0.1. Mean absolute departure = 0.1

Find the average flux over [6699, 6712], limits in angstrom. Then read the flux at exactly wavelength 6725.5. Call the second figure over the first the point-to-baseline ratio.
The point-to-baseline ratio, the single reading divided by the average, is 1.01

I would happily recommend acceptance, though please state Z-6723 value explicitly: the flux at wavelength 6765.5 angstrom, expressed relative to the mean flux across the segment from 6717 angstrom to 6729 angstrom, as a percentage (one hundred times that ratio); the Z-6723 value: 100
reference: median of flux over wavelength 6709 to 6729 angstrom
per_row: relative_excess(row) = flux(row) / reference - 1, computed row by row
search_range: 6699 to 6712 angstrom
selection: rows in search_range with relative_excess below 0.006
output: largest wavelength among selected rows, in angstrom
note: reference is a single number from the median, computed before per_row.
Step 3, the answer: 6710.5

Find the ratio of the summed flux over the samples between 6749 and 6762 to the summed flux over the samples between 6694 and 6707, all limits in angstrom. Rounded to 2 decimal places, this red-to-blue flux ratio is 0.98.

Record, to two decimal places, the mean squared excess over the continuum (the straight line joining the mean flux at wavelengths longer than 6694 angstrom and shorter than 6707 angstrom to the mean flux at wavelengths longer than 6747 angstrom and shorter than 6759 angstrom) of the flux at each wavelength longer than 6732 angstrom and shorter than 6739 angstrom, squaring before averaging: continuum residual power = 0.10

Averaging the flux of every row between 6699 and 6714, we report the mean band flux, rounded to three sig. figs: 34.4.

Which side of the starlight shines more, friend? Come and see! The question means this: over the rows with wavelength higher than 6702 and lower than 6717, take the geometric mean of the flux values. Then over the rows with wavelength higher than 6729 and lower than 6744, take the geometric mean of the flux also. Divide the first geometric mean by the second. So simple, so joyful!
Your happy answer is 1.00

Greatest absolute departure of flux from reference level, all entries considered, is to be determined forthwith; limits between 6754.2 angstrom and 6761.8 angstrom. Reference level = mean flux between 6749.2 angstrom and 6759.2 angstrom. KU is 0.52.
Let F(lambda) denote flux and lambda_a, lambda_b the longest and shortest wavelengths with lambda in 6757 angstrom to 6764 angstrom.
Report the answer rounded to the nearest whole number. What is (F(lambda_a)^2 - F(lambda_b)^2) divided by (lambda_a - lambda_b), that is 4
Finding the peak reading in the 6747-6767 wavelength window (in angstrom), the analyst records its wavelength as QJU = 6763.0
